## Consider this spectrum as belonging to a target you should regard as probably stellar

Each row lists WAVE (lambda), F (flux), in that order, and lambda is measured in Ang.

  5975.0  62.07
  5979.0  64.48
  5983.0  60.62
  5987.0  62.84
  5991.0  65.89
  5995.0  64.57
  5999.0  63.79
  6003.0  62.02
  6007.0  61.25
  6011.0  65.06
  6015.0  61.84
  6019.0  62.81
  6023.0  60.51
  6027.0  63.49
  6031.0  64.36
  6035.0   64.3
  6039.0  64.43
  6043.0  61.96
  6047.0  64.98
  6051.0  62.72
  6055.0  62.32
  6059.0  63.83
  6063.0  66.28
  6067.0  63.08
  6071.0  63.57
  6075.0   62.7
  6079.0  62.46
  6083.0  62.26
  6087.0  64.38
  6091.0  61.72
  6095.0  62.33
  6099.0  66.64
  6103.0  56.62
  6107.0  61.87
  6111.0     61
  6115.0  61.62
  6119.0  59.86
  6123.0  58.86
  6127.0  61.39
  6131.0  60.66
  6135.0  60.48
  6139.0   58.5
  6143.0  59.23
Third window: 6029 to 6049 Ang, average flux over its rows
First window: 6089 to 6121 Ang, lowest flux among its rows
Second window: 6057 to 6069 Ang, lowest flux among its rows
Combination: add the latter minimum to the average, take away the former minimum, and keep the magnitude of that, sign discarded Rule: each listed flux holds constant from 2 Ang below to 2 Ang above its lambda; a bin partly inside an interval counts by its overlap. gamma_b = 70.5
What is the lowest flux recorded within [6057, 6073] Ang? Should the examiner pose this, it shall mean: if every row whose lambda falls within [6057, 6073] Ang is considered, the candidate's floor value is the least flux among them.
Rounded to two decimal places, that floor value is 63.08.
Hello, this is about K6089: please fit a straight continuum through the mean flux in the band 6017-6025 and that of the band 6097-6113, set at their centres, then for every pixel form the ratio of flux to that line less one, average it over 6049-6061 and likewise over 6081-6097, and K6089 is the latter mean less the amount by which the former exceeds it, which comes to 0.01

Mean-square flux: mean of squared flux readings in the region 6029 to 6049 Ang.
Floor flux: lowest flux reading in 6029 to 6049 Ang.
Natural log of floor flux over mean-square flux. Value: -4.19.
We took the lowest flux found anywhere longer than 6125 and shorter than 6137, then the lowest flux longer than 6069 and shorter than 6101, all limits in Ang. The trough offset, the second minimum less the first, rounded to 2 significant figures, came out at 1.2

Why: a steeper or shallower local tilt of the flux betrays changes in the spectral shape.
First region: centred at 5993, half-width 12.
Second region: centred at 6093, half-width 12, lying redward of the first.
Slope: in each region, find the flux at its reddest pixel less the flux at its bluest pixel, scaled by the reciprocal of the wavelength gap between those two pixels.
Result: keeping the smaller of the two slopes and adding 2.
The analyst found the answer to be 1.72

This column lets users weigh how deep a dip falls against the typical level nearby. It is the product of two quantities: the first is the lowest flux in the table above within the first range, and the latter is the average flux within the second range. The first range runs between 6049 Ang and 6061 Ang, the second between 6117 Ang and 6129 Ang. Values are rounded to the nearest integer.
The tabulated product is 3741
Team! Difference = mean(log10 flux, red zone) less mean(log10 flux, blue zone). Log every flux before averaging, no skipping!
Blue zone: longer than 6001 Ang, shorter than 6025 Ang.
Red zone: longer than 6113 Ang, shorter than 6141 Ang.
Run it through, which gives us -0.015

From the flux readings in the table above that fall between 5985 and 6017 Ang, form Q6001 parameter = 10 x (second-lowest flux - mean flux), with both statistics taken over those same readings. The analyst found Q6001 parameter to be -16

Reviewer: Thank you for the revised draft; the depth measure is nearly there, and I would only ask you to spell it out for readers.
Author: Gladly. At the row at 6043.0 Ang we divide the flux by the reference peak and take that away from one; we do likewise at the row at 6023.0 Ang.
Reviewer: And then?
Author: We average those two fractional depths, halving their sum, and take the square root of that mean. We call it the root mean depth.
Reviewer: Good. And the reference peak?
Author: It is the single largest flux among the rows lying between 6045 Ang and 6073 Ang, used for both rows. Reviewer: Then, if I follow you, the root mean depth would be 0.276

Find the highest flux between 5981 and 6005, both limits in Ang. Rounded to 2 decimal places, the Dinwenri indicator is 65.89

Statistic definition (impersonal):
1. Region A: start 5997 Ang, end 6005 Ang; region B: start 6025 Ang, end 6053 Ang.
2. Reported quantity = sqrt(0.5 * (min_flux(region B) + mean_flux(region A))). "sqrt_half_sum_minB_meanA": 7.90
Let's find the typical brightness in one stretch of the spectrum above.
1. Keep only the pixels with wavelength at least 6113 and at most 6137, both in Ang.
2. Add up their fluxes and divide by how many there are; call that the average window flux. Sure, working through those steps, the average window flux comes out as 60.5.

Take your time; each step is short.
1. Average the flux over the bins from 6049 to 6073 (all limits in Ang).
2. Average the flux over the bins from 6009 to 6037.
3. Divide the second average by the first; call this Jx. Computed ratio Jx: 0.99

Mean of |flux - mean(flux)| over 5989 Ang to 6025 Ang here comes 1.6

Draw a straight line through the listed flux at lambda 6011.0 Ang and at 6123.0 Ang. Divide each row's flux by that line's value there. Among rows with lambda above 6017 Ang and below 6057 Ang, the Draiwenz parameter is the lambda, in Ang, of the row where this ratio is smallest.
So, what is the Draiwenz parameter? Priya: 6023.0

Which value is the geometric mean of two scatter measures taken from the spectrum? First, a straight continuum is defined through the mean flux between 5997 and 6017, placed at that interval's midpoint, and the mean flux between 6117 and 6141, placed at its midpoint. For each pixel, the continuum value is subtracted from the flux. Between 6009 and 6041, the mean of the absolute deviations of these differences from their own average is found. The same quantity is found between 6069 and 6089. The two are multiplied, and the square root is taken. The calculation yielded 0.98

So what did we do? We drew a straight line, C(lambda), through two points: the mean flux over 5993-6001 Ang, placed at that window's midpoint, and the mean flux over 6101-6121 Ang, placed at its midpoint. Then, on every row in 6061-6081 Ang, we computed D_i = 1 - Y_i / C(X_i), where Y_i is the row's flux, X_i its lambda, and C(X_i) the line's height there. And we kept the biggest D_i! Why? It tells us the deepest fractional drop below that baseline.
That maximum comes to -0.019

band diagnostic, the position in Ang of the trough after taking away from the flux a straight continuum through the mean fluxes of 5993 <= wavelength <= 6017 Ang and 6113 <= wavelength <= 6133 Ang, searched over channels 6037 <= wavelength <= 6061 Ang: 6043.0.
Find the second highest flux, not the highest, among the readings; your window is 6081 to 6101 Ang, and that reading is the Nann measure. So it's 64.38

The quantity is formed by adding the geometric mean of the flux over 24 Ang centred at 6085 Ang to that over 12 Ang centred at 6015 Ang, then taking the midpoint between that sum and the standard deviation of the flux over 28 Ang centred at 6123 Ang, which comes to 63.4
